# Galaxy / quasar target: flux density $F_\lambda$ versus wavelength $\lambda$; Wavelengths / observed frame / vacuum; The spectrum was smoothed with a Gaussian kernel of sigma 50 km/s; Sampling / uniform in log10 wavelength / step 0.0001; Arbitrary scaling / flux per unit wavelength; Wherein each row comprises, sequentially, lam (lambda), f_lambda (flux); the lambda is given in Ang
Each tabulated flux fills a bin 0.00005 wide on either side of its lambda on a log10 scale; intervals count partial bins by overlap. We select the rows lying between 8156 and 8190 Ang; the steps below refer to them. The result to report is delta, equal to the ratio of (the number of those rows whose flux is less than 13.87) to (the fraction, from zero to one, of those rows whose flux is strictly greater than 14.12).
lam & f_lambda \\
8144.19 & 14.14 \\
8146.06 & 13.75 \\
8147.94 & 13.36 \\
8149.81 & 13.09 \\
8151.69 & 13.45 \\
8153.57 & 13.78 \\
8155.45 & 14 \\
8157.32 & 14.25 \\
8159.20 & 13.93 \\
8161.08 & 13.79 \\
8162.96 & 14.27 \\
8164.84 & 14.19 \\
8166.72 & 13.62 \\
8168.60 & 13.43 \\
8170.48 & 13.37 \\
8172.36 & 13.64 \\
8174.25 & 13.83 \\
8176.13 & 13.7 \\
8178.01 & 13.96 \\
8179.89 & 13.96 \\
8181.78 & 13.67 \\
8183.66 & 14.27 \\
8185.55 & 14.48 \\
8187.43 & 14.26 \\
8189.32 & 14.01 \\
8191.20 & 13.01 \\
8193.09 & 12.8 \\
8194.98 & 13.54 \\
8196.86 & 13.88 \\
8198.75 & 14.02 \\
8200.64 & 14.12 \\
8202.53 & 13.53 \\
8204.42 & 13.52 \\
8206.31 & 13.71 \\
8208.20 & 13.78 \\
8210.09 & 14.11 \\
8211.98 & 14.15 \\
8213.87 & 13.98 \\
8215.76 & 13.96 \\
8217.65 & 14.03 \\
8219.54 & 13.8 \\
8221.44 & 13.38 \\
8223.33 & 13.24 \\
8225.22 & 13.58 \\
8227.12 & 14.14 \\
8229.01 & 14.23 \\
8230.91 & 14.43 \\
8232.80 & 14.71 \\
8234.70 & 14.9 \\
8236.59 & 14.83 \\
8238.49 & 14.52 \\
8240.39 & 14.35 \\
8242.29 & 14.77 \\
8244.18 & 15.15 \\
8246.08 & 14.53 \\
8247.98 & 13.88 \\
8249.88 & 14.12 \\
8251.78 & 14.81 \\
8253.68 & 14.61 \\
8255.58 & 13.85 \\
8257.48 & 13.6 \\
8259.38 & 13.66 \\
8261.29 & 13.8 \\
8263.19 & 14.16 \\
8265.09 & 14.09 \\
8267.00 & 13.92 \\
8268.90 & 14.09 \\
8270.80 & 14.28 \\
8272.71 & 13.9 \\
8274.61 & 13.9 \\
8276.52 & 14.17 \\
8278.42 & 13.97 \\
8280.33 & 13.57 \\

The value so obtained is 24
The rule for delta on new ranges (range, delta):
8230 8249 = 0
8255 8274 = 20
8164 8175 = 30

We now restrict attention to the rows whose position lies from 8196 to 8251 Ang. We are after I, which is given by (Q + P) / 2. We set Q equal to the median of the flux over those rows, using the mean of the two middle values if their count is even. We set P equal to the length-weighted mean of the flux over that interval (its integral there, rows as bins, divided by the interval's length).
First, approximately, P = 14.1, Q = 14.1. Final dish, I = 14.1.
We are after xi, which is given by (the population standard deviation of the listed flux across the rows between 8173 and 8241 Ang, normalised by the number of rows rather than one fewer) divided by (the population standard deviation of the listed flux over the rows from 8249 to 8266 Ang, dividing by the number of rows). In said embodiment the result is 1.2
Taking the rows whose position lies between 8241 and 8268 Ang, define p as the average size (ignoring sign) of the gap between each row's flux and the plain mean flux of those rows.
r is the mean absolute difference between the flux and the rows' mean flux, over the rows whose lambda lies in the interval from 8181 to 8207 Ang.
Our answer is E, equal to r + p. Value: 0.78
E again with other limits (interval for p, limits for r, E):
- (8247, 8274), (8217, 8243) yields 0.69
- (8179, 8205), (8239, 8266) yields 0.78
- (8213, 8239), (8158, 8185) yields 0.64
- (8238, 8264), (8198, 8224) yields 0.65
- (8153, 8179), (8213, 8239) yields 0.64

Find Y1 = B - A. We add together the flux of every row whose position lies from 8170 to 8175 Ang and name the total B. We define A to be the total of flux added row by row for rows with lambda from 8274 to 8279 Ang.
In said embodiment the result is -1.2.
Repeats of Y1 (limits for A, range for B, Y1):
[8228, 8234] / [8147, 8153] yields -3.5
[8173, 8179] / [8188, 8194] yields -1.7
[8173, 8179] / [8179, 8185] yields 0.4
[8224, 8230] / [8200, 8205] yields -0.8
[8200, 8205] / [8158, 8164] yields 0.8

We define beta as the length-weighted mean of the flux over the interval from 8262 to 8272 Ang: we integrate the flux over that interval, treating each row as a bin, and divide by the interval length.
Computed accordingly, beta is 14.1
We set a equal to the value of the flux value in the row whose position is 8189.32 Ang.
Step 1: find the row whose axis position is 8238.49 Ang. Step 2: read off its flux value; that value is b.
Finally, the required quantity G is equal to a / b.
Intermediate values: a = 14.01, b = 14.52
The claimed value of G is 0.96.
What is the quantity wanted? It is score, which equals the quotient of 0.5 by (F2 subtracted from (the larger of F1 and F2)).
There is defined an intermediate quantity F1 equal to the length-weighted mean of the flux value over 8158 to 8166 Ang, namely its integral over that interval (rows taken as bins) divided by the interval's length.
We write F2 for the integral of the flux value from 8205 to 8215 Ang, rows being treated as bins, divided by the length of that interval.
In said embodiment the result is 5.0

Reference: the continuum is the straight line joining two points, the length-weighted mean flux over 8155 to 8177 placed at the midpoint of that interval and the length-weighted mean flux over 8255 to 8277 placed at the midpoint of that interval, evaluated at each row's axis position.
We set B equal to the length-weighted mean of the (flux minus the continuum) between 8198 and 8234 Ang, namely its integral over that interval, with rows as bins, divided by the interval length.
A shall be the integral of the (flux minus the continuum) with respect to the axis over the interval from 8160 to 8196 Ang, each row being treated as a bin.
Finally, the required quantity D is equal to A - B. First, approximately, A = -2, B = 0.03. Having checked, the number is -2.5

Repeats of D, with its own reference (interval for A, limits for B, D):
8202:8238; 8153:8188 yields 4.2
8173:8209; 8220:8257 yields -2.9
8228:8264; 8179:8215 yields 15.9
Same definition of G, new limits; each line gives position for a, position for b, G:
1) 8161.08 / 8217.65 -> 0.98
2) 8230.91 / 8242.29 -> 0.98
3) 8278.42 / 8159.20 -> 1.00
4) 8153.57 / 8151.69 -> 1.02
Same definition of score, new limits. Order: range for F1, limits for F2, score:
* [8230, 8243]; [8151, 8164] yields 0.7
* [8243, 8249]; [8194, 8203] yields 0.7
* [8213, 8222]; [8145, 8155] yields 1.5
